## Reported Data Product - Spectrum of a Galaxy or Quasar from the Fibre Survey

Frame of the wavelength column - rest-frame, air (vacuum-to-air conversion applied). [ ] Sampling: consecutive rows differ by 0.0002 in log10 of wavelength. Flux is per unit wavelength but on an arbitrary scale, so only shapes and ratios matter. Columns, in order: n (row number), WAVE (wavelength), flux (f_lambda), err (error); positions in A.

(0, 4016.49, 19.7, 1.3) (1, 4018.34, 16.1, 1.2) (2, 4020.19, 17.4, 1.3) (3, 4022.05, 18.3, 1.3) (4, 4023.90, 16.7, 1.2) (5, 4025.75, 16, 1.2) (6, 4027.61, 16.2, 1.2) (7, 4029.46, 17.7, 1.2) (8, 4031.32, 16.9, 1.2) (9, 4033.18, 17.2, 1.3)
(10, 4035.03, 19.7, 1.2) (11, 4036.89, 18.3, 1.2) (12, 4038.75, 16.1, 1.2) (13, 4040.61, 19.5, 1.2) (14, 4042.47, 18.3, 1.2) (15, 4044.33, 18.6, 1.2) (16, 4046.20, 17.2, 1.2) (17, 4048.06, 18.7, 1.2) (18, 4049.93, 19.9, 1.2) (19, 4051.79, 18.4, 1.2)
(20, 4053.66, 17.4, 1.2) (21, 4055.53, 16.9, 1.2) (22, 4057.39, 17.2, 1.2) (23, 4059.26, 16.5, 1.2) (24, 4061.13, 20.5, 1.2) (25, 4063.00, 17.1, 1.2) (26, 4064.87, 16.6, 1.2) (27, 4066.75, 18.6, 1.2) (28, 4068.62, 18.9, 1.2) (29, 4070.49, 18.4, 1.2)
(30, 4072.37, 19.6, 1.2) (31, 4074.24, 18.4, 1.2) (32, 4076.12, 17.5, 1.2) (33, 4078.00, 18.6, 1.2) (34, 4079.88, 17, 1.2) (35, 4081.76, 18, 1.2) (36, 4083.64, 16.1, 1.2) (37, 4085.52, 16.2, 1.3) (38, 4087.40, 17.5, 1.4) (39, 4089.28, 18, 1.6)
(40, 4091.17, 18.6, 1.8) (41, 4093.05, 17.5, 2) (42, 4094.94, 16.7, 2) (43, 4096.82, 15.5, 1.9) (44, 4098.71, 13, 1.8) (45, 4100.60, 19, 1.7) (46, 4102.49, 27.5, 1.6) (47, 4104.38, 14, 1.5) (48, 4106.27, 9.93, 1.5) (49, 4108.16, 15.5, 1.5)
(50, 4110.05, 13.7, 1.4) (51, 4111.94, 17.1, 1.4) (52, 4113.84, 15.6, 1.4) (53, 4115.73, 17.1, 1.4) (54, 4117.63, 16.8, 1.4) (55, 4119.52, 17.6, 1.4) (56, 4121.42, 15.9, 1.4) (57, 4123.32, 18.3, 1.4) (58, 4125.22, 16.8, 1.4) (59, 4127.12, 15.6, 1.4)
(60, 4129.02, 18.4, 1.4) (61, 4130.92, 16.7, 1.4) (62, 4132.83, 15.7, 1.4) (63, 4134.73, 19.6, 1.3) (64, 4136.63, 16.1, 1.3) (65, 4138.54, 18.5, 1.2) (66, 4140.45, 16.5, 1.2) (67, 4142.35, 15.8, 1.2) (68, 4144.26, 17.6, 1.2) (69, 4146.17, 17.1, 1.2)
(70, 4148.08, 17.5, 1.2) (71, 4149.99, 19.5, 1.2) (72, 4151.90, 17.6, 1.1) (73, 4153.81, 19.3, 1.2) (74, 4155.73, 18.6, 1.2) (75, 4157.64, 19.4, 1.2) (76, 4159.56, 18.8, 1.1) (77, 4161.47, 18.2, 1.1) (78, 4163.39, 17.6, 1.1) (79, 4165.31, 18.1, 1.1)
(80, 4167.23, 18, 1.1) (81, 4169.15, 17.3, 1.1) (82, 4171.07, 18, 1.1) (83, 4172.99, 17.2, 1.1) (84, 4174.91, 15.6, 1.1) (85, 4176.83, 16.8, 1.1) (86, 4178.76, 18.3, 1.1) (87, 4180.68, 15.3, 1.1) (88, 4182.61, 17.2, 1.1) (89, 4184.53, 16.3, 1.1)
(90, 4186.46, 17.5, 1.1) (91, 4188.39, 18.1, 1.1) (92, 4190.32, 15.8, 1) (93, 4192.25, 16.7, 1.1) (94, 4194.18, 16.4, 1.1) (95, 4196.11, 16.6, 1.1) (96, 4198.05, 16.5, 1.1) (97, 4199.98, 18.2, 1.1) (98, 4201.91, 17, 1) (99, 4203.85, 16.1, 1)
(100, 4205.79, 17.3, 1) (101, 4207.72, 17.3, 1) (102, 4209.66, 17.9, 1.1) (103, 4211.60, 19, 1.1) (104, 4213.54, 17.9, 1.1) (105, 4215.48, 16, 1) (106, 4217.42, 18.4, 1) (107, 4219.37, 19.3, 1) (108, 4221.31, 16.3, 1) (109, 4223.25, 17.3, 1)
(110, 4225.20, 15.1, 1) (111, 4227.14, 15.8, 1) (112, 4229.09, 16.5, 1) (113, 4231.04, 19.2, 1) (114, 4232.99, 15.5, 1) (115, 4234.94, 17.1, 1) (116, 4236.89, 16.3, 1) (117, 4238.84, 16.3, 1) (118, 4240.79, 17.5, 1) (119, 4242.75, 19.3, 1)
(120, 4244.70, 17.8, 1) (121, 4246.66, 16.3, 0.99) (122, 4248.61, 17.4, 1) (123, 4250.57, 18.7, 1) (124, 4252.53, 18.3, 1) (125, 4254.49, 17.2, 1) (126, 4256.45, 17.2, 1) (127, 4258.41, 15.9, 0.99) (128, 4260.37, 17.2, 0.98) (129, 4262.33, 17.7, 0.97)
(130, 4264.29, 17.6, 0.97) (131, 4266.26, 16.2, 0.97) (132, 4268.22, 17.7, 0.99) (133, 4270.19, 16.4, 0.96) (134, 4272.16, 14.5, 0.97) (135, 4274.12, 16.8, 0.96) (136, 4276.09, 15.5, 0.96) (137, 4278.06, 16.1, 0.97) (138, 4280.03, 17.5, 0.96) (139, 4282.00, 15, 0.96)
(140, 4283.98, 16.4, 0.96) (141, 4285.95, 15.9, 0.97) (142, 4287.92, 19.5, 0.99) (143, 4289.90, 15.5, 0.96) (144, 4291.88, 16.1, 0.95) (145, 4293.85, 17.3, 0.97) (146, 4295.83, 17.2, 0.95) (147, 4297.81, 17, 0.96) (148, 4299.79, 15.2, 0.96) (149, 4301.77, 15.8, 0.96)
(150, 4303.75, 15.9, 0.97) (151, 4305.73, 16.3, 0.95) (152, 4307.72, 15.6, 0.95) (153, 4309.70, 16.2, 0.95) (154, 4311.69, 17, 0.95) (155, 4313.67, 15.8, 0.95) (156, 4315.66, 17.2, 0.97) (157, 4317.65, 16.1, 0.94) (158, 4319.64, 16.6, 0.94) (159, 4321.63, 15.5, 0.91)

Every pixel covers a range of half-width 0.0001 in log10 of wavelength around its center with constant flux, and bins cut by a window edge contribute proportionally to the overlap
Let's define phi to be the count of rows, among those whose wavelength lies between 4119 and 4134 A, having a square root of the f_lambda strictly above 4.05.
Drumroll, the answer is 5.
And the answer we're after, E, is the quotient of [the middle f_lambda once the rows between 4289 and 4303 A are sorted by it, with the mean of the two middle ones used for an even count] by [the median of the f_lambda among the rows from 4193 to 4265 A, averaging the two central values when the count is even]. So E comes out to 0.94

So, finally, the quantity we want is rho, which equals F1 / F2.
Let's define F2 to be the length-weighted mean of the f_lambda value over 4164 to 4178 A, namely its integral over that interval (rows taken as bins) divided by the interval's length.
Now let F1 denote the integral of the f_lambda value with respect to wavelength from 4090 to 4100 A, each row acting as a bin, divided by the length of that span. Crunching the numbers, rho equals 0.95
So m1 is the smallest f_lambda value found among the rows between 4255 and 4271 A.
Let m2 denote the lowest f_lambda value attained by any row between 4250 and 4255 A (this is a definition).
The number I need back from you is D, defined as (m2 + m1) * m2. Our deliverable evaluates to 569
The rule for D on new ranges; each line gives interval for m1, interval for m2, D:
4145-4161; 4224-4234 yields 486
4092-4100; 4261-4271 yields 473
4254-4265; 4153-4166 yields 590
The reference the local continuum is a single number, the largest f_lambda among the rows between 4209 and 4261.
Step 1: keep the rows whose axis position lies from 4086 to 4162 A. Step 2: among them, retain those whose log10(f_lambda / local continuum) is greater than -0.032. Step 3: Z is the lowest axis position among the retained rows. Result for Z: 4089.28 A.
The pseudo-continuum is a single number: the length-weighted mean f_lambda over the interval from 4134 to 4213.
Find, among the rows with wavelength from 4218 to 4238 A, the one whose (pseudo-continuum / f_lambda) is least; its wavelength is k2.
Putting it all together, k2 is 4219.37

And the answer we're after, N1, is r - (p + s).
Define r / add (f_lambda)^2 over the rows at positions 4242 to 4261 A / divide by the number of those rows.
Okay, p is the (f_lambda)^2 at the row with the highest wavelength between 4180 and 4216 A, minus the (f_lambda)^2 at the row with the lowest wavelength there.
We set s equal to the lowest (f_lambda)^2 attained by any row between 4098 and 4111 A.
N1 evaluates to 188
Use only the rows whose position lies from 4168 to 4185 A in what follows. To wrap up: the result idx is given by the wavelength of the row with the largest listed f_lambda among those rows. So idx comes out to 4178.76 A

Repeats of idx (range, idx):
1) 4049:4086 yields 4061.13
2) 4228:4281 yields 4242.75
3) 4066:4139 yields 4102.49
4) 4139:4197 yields 4149.99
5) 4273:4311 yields 4287.92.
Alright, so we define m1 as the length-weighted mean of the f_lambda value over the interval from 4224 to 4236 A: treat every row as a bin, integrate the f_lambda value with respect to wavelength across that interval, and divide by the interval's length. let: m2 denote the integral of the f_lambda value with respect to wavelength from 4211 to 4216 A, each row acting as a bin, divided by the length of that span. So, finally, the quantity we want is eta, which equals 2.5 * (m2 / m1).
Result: 2.67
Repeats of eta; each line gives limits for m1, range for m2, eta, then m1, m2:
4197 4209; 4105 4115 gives 2.11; 17.1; 14.4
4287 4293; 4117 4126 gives 2.51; 17.0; 17.1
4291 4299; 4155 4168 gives 2.72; 16.9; 18.4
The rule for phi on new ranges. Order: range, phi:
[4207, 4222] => 6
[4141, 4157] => 7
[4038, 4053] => 7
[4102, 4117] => 3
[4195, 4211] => 7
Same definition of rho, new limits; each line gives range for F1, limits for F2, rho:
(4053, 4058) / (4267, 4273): 1.06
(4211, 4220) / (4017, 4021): 1.06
